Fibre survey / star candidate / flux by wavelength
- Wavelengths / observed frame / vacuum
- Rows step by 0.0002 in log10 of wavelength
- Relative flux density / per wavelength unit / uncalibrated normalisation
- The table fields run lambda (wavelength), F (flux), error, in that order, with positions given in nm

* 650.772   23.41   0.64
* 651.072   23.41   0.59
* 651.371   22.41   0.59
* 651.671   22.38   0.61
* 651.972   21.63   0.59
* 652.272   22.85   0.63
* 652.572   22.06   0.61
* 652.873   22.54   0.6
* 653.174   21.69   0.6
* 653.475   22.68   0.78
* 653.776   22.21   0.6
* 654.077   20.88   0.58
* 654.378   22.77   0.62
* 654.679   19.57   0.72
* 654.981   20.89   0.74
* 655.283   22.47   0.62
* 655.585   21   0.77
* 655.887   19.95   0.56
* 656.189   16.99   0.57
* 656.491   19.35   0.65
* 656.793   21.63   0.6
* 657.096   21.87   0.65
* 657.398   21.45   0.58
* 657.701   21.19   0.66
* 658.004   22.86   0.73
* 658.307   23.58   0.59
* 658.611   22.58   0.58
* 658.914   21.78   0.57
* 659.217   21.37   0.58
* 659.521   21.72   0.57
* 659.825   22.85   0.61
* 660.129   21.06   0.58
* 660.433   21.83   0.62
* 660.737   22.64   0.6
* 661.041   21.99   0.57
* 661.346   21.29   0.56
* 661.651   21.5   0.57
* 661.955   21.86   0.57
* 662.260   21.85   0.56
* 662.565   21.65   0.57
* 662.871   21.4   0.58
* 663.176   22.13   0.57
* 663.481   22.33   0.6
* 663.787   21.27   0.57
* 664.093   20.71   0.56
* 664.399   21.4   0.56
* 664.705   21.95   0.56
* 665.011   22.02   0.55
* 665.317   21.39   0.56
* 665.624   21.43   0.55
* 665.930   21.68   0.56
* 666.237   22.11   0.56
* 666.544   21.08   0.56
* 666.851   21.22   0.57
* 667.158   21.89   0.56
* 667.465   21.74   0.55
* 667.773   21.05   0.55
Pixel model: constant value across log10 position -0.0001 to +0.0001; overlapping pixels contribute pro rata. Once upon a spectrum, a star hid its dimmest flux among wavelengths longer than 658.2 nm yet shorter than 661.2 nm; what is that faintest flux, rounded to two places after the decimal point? 21.06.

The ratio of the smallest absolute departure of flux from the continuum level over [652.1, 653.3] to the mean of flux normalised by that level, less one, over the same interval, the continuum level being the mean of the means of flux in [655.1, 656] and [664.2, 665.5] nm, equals 7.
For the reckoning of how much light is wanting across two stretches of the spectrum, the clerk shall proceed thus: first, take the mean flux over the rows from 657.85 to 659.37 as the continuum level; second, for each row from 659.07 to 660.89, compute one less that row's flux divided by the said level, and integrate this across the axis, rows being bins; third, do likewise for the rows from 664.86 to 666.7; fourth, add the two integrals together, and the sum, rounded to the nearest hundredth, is 0.11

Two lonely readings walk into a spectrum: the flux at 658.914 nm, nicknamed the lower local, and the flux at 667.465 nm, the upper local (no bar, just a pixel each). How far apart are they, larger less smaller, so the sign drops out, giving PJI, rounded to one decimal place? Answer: 0.0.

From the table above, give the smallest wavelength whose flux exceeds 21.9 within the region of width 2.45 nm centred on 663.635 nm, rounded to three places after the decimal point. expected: 663.176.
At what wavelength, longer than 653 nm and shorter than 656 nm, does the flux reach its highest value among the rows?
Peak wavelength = 654.378 nm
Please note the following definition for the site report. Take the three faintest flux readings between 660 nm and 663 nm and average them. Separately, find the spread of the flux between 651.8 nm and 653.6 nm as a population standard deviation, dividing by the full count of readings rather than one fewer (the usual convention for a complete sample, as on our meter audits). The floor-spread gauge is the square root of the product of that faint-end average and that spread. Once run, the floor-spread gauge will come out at 3.2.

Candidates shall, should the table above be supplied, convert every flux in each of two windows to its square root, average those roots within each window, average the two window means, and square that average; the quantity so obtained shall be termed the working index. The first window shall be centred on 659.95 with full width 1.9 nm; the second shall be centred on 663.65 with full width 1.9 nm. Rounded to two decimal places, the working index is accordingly 21.72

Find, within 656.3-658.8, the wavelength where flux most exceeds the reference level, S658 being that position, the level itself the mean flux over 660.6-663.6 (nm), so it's 658.307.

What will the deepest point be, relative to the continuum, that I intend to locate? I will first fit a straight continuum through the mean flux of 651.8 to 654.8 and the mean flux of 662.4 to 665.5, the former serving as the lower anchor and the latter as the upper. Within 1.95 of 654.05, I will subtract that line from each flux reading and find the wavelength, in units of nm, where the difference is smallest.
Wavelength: 654.679 nm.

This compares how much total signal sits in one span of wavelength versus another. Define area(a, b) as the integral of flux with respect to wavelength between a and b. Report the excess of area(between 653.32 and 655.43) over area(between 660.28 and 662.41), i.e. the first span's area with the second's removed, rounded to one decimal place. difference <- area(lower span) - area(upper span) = -0.9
